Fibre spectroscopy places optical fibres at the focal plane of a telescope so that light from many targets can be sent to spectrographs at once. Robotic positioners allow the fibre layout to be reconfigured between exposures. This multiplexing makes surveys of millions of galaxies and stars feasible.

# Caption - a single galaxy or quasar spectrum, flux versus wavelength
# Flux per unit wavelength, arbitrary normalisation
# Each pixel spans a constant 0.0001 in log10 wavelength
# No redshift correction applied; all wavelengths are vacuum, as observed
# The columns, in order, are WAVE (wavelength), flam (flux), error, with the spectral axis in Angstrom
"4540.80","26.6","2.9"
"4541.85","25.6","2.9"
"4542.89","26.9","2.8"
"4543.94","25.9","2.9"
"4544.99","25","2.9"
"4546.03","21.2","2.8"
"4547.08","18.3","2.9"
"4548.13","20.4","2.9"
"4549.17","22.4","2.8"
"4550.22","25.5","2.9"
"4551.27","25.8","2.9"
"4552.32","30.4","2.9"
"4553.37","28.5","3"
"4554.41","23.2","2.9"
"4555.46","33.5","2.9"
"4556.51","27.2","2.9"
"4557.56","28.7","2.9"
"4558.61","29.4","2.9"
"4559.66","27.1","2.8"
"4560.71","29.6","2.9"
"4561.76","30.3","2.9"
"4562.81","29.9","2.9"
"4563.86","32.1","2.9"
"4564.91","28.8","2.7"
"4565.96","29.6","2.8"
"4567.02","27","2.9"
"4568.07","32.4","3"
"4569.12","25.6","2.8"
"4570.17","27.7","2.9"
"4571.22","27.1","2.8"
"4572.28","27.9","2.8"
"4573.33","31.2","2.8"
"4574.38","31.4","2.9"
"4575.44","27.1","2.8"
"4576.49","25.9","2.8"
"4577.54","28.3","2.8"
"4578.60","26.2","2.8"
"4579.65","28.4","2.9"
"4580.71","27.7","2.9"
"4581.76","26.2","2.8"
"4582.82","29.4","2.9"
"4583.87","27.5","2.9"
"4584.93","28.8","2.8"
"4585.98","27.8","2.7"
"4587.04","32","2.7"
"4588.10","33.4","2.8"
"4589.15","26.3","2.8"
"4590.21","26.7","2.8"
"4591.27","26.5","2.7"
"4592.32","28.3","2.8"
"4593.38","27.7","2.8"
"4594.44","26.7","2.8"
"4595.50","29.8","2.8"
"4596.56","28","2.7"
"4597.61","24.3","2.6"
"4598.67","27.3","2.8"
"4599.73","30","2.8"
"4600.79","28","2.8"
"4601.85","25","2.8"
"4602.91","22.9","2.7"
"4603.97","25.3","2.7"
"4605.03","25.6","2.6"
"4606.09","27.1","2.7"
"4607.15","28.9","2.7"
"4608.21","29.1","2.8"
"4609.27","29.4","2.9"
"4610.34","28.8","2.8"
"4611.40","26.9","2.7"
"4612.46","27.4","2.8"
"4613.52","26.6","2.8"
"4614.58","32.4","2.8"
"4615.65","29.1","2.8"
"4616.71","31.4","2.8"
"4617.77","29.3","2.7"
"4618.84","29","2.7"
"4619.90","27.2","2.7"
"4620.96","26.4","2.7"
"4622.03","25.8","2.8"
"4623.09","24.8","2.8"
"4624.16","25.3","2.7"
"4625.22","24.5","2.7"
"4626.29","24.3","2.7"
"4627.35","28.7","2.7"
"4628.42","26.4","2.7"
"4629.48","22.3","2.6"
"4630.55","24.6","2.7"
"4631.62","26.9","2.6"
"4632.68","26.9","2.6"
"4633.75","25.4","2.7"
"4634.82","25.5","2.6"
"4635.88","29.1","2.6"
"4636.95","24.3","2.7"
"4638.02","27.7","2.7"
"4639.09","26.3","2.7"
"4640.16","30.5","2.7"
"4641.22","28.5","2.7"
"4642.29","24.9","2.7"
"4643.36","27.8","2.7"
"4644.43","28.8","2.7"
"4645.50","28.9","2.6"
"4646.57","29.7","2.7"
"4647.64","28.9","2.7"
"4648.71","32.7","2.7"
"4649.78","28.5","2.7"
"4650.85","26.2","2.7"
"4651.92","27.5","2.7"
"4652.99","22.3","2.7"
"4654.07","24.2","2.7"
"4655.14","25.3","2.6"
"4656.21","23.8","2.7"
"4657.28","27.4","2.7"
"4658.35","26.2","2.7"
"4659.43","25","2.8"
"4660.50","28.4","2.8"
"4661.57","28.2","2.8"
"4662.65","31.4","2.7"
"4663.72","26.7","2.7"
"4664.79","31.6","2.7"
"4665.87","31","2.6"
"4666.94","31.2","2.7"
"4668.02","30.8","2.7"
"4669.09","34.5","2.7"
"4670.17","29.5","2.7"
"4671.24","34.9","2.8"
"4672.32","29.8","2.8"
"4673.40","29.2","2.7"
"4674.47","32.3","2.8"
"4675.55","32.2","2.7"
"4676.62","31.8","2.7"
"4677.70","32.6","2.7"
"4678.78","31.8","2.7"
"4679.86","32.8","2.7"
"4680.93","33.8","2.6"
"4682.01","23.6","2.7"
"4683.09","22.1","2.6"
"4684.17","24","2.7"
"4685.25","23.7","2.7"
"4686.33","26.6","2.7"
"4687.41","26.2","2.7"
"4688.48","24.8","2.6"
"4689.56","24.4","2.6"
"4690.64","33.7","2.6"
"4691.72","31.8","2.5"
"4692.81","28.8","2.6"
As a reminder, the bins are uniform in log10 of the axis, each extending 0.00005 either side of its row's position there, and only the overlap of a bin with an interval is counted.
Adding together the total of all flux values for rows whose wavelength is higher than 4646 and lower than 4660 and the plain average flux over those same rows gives 374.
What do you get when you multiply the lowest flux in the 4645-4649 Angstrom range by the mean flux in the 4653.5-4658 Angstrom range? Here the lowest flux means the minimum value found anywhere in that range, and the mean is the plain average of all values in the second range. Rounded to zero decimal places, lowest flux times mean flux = 728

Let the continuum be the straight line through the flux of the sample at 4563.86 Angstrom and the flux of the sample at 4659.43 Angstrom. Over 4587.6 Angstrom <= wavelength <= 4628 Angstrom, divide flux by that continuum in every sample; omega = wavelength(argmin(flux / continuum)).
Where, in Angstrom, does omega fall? 4602.91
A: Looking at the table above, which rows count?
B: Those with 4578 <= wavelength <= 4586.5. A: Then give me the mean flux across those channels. 27.8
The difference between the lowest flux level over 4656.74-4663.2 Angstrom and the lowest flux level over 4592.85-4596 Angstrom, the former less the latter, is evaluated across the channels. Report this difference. -1.7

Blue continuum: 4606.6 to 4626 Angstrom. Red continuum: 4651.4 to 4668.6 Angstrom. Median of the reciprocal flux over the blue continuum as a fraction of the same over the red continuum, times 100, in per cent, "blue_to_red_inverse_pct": 98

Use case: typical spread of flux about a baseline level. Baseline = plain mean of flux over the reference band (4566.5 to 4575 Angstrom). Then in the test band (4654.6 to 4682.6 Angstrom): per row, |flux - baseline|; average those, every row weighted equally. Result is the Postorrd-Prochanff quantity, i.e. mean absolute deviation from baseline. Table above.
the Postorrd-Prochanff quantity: 2.9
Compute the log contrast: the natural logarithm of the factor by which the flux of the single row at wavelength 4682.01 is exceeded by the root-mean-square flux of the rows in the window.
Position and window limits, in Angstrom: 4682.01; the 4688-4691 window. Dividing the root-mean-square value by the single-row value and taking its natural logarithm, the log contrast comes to 0.17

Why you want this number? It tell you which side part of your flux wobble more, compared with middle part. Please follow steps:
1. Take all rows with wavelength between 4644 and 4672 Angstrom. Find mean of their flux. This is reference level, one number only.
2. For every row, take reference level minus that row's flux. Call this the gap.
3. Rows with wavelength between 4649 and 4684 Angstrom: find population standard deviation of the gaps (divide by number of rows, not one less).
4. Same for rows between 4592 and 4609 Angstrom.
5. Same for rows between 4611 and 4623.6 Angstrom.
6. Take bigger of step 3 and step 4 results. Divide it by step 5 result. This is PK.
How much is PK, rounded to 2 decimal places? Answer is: 1.64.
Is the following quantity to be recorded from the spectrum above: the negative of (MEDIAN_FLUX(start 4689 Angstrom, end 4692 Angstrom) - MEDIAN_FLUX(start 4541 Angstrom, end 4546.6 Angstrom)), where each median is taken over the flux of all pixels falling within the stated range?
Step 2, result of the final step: -6.2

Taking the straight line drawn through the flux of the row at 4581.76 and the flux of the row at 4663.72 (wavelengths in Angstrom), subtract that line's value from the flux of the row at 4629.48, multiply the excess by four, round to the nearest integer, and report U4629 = -17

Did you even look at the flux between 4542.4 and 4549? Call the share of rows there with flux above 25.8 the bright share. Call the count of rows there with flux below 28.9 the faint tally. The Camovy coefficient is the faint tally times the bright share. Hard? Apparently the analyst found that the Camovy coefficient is 2.0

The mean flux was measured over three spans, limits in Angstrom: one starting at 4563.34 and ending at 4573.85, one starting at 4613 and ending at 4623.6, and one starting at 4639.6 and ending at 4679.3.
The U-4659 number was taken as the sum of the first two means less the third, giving 28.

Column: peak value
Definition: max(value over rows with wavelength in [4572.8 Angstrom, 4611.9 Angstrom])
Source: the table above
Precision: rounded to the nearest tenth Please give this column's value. 33.4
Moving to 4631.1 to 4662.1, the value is 32.7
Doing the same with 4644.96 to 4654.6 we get 32.7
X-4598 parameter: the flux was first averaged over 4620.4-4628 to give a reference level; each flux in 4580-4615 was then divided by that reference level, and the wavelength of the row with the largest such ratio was 4588.10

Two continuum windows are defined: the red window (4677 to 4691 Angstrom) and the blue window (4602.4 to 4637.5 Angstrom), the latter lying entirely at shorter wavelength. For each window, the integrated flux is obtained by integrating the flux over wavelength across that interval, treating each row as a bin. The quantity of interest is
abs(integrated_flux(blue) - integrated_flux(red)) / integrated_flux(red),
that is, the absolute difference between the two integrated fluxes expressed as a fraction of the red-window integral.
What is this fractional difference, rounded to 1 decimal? 1.4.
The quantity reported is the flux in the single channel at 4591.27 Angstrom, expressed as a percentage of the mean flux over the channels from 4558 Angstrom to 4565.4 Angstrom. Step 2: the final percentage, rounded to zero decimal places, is 90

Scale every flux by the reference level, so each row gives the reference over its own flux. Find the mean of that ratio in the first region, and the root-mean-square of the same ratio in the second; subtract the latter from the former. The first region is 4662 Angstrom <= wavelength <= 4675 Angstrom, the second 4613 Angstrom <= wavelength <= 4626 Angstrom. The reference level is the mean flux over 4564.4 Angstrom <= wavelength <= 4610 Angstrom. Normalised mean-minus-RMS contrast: -0.12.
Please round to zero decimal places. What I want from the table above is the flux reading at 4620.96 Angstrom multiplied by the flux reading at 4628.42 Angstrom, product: 697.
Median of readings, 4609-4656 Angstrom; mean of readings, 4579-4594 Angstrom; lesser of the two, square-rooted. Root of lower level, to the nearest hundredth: 5.20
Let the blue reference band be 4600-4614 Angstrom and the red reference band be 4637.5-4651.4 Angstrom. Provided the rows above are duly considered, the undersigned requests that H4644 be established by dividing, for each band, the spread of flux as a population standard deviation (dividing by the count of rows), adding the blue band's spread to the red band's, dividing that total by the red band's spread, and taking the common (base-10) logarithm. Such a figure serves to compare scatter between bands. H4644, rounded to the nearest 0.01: 0.29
